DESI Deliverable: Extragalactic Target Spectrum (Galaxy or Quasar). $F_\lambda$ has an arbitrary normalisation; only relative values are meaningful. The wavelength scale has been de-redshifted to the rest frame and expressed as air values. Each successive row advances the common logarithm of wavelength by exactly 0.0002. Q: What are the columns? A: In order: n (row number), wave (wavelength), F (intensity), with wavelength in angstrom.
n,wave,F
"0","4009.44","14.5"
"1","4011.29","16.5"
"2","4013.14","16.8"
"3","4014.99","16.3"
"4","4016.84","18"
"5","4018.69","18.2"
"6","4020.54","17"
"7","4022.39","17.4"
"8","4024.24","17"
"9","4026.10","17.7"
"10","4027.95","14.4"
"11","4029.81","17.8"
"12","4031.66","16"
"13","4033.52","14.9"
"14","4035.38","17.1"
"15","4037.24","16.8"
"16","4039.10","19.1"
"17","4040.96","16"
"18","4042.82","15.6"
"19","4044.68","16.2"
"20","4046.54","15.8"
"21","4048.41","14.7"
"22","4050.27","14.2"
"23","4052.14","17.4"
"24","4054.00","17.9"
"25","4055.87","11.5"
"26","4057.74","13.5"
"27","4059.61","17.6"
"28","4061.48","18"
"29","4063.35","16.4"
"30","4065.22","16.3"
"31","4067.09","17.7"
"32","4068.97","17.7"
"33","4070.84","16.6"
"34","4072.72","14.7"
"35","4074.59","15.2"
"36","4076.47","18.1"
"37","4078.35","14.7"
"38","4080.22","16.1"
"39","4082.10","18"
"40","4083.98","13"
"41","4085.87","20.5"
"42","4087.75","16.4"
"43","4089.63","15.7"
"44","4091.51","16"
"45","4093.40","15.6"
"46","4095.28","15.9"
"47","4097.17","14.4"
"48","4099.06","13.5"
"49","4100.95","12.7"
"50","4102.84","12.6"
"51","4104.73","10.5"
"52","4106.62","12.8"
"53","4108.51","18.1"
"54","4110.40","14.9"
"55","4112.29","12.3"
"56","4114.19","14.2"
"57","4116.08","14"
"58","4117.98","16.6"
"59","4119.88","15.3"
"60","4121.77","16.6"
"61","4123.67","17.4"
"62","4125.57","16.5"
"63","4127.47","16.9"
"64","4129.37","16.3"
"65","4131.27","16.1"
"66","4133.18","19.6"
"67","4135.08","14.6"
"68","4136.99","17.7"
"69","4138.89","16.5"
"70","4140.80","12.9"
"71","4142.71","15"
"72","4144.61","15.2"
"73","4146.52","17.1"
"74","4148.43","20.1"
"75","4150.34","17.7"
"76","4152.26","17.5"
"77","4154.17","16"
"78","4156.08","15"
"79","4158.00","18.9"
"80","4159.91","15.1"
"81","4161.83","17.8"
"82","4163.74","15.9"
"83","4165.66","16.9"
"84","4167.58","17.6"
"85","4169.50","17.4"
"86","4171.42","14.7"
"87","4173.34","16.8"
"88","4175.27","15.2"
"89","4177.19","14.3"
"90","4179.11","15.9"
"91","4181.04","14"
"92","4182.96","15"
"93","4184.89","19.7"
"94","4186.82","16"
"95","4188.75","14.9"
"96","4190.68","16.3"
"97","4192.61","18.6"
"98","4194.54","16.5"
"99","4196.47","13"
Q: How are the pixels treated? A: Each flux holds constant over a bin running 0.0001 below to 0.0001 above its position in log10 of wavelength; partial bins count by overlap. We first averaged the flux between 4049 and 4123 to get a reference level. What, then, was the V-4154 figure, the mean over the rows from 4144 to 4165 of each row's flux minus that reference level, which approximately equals 1.5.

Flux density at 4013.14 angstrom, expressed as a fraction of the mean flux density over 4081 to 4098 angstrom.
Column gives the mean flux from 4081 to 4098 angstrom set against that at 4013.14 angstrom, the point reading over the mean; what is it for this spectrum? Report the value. 1.04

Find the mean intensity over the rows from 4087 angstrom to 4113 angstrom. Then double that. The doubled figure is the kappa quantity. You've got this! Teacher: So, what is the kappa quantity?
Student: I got 28.8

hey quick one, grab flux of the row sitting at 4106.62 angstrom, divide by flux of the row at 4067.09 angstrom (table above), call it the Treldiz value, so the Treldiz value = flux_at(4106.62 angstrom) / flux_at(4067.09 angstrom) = 0.7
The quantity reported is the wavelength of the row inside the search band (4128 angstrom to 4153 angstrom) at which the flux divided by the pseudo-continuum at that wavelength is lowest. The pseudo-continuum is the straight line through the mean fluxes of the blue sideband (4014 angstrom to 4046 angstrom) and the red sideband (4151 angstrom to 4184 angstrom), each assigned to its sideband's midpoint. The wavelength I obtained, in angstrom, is 4140.80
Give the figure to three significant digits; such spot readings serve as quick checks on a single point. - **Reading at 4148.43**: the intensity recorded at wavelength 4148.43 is 20.1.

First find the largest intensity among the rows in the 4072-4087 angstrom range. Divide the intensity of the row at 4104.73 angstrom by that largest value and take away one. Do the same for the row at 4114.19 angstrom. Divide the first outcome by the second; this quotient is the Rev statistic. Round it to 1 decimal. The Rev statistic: 1.6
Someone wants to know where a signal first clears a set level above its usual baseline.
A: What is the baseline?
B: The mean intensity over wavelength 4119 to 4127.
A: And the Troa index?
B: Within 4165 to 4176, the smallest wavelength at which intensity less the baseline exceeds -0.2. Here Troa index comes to 4165.66 angstrom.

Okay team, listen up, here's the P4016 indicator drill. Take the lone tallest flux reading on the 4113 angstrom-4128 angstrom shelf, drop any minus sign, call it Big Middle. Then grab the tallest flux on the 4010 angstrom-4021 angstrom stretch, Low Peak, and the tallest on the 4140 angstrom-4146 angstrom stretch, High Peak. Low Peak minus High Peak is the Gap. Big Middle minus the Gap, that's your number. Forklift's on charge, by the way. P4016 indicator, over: 14.4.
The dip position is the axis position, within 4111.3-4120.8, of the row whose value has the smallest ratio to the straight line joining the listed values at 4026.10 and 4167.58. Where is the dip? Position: 4112.29 angstrom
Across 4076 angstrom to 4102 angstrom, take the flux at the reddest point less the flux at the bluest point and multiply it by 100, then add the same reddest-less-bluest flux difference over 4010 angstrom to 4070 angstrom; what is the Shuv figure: -539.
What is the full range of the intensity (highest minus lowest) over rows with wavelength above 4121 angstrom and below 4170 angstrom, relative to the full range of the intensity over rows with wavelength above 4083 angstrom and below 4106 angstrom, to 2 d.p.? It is 0.72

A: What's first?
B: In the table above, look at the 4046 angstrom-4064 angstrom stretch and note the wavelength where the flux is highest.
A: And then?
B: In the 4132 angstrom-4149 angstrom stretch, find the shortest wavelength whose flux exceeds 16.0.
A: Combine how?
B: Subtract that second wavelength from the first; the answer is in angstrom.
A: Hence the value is -71.7 angstrom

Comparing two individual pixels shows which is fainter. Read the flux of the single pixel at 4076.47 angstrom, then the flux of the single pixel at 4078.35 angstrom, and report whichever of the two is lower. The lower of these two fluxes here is 14.7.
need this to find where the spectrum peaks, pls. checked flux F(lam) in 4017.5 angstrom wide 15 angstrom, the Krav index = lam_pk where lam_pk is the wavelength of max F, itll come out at 4018.69 angstrom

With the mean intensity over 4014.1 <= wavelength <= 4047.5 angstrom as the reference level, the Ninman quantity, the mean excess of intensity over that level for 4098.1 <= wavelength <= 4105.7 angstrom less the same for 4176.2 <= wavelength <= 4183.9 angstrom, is -2.5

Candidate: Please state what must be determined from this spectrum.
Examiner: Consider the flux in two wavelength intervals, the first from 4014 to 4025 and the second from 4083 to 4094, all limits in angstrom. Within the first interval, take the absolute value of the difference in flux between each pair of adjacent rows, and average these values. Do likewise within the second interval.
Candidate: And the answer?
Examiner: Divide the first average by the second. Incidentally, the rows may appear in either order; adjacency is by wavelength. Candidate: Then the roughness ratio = 0.3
